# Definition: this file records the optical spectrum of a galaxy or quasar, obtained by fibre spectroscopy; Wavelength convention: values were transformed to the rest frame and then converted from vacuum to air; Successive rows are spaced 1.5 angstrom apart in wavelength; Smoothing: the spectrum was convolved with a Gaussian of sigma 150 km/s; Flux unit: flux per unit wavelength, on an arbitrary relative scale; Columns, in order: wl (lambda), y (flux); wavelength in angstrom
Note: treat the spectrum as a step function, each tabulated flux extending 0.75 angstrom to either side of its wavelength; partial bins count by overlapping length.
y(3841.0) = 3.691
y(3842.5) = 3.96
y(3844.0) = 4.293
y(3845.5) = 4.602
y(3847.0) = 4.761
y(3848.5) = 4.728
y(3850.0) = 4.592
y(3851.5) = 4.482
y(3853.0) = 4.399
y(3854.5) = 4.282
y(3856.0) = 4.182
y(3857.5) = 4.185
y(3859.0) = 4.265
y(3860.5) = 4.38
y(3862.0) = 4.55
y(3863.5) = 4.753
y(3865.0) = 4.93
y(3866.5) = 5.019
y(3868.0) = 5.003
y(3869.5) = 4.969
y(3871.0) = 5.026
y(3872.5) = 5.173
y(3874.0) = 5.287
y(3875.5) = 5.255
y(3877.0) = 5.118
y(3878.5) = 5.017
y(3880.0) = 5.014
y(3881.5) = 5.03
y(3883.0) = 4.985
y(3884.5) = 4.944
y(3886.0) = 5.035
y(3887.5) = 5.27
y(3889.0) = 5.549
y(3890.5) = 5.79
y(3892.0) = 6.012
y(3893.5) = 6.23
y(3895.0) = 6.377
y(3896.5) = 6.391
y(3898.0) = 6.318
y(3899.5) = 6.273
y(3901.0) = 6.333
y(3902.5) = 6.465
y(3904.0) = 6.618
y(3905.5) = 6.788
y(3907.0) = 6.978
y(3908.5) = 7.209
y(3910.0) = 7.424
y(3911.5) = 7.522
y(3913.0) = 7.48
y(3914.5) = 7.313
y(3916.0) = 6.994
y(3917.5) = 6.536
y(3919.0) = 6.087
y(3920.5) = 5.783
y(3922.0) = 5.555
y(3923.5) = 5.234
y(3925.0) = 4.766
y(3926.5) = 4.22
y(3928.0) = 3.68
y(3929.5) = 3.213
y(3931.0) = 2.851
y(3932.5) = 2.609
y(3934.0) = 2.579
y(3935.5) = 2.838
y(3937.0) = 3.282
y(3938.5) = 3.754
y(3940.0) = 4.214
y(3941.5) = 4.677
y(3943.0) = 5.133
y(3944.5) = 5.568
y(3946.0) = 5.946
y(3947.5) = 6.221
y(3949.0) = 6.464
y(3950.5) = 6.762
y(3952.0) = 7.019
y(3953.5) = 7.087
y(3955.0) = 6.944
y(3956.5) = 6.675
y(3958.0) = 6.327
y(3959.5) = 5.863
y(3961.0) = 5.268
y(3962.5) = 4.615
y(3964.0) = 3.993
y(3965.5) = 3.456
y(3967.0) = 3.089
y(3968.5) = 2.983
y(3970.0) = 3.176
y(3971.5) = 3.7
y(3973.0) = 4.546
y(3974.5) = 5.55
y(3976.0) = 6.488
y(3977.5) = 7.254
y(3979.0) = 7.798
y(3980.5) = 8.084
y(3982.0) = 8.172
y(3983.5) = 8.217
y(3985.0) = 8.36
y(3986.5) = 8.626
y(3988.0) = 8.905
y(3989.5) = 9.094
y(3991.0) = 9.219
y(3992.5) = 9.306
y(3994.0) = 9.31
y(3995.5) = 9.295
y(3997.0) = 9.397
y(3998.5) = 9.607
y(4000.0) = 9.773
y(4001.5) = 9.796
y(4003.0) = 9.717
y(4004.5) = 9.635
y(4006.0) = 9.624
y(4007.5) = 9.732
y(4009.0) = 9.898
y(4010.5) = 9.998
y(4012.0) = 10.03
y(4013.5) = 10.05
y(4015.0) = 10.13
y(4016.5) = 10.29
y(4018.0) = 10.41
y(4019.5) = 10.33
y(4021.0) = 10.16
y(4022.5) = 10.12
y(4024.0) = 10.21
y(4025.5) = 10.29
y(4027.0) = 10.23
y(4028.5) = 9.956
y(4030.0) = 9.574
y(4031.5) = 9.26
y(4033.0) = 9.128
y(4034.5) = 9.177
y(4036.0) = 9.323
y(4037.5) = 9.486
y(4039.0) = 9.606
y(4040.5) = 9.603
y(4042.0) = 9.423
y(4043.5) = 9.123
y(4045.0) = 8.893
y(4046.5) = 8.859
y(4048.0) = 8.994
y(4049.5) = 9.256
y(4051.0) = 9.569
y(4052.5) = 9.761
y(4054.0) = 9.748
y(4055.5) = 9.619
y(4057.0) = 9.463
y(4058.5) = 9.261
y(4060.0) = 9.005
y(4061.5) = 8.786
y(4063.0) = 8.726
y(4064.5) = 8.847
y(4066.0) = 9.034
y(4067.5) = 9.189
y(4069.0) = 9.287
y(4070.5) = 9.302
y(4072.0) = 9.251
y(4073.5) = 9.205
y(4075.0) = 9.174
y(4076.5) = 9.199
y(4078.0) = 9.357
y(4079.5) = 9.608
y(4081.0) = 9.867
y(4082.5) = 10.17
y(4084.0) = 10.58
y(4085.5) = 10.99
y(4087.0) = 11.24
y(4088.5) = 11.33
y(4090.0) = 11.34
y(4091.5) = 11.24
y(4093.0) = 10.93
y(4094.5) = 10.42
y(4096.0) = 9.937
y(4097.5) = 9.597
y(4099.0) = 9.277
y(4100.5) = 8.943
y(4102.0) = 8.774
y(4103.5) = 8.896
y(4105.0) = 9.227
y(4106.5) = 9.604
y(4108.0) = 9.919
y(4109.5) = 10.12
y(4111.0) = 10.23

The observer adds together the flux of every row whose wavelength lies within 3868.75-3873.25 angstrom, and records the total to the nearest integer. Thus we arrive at 15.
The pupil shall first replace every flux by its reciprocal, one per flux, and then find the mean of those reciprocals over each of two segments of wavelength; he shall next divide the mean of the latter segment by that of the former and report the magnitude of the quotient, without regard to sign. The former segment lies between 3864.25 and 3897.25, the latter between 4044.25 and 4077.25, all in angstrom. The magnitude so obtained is 0.58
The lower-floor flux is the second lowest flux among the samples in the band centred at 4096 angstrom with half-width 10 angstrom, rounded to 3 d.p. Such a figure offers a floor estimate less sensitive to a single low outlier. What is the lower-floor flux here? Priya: 8.896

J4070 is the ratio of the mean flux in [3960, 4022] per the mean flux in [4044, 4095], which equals 0.82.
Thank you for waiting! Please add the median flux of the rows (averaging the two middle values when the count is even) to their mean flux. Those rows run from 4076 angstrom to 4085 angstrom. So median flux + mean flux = 20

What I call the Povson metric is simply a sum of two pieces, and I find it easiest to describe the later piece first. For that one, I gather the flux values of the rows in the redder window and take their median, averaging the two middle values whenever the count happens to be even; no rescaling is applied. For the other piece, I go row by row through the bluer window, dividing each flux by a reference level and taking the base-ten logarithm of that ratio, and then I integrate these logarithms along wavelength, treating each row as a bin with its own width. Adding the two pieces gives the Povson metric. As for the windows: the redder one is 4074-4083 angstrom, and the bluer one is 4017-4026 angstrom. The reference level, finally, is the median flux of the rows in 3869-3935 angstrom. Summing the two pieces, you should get 12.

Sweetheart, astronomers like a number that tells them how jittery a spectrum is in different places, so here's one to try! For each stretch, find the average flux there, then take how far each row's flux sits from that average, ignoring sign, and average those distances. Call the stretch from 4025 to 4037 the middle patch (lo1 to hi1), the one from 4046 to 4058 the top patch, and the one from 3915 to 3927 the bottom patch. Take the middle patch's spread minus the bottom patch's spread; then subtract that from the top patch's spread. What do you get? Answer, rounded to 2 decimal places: 0.58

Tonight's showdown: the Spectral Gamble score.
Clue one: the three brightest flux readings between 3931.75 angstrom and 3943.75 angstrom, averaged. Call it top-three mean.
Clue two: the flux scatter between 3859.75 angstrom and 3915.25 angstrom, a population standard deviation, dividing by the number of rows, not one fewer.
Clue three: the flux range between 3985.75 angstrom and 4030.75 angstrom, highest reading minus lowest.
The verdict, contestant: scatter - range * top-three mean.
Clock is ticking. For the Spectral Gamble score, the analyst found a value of -7.4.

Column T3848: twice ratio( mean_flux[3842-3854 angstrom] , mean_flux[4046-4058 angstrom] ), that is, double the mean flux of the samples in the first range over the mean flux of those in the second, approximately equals 0.95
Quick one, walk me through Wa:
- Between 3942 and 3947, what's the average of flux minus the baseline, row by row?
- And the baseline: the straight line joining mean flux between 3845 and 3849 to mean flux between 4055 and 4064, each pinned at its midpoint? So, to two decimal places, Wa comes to -1.19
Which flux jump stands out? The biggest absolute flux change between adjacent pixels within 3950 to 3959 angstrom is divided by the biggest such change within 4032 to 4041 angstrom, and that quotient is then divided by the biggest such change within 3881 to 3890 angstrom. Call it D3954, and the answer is 8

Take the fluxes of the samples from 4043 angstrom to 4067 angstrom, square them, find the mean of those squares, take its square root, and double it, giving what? 18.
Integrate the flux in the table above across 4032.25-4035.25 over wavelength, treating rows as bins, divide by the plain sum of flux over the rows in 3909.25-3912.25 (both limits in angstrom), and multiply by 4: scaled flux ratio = 7.3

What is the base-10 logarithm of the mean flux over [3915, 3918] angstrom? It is 0.83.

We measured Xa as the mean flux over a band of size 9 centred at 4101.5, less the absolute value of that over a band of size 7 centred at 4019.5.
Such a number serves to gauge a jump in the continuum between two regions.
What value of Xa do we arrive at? -1.1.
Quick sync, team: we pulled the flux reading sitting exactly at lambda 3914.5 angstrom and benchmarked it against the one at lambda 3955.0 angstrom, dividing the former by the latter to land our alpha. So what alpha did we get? 1.05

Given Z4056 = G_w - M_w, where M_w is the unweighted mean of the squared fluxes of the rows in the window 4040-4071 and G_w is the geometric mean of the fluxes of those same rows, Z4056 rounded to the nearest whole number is -76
